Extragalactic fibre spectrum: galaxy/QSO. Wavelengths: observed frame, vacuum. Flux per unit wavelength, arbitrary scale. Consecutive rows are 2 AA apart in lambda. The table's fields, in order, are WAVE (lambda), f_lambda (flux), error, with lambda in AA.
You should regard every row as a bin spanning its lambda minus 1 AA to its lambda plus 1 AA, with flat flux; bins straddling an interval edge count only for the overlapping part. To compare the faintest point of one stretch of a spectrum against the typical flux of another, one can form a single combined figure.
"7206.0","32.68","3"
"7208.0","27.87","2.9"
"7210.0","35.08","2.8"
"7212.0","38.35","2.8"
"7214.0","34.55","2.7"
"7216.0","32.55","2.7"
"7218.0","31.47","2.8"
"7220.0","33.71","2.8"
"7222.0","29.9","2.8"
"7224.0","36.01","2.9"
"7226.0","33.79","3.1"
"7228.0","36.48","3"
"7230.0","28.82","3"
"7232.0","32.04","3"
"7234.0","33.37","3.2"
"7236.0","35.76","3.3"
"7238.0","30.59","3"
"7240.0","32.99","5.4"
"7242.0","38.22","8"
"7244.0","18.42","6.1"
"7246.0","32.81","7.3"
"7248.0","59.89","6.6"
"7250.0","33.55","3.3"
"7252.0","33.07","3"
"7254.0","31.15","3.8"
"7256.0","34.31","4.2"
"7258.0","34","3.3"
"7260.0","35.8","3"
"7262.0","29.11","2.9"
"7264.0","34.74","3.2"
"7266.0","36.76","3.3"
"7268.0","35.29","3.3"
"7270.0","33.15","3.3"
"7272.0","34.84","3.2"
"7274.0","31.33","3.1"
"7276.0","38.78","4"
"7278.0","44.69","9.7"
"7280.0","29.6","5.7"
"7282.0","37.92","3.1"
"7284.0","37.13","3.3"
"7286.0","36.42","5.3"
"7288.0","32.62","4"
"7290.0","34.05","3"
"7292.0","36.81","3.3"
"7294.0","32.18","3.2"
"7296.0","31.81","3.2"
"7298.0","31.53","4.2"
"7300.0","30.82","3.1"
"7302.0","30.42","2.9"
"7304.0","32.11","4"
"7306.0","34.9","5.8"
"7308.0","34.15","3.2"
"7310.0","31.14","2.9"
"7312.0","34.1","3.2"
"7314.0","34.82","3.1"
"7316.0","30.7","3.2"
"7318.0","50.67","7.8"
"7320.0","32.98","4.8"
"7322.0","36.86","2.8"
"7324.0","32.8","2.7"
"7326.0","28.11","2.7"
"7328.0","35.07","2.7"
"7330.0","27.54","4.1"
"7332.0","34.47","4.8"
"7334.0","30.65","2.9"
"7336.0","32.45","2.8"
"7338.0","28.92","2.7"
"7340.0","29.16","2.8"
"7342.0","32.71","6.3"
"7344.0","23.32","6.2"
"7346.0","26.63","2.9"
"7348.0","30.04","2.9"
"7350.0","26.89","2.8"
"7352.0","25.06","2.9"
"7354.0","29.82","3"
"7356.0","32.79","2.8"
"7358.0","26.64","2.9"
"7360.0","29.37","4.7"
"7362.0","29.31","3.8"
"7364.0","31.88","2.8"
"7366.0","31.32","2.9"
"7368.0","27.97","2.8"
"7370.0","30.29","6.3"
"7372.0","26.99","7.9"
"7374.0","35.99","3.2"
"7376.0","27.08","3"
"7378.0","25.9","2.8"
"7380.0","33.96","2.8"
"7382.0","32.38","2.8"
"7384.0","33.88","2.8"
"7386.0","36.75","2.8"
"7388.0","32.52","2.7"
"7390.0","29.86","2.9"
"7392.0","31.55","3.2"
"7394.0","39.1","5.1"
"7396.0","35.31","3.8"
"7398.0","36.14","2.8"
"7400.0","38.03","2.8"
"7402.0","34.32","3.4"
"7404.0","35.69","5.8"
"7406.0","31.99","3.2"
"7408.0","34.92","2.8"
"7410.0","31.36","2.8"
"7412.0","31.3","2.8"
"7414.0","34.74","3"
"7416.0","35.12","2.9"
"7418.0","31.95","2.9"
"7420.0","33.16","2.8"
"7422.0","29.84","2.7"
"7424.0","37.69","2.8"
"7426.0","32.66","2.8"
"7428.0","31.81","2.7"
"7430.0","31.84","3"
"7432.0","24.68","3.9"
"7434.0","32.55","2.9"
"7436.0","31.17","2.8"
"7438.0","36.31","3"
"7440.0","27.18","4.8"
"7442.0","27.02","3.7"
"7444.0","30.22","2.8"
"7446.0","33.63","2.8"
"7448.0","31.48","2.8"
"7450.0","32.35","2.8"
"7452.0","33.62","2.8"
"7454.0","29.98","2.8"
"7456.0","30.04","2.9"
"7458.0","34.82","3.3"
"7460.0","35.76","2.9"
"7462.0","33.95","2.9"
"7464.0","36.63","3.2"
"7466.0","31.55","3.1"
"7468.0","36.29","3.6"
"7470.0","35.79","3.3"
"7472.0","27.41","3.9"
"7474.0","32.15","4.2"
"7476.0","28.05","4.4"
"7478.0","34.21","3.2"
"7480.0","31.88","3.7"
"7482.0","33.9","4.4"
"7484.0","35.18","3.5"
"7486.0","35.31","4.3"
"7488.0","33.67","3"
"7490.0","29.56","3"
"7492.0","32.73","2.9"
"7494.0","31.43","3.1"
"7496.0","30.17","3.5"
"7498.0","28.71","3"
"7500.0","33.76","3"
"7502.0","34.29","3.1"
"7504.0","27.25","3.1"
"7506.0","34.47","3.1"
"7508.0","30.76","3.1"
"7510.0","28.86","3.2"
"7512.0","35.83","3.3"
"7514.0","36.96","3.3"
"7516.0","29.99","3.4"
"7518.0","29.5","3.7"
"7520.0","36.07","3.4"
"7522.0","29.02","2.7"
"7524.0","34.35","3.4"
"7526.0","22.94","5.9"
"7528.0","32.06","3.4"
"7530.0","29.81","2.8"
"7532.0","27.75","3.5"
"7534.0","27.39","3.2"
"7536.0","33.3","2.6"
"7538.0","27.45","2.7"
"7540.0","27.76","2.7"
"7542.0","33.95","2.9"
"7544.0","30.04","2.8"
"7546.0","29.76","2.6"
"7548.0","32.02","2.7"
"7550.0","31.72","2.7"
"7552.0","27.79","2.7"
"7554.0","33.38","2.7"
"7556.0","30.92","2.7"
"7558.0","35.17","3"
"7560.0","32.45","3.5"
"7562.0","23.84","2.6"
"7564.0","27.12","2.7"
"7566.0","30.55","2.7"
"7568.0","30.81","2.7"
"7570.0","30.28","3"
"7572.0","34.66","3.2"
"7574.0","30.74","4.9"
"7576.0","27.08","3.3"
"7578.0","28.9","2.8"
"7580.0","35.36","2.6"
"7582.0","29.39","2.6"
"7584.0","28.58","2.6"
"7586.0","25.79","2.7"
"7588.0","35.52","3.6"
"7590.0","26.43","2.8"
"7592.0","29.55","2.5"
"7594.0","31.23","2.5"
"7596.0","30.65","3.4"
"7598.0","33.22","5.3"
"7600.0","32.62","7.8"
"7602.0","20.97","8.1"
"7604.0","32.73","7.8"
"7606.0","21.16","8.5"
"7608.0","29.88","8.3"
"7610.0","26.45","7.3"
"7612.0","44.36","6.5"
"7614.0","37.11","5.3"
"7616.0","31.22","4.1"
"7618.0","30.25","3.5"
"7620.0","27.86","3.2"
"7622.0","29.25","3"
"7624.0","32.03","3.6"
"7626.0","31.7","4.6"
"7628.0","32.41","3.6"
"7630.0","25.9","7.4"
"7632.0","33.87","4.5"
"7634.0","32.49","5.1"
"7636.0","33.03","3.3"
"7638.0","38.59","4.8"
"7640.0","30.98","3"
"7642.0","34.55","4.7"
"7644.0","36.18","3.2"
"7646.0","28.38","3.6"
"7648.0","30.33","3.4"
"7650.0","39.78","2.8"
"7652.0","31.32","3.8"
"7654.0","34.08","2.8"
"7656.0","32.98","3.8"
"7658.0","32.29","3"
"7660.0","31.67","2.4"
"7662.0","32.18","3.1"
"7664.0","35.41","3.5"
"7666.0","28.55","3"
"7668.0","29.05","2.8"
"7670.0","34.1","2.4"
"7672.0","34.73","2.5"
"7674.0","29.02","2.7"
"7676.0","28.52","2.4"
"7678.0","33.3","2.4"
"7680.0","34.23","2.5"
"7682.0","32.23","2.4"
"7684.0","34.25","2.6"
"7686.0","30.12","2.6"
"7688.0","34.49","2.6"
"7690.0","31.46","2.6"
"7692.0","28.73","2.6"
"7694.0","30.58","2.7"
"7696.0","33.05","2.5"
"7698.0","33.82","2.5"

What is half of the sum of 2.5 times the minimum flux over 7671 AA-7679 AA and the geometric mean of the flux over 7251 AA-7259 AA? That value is 52.2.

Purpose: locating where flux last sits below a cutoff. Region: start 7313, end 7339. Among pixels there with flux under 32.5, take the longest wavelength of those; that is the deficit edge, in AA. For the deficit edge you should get 7338.0 AA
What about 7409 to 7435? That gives 7432.0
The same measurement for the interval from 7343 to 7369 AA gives 7368.0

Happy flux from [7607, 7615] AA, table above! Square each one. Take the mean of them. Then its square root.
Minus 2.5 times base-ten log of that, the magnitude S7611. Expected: -3.86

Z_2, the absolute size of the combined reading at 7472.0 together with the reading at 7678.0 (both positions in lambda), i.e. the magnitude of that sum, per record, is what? 60.7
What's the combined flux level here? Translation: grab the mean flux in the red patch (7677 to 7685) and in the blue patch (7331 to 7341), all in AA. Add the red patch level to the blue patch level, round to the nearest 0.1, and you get 64.6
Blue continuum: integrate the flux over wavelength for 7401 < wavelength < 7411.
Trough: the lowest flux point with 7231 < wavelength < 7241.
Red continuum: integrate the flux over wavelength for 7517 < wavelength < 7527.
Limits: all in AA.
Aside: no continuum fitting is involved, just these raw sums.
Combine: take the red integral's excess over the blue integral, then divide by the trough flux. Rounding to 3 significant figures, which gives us -1.07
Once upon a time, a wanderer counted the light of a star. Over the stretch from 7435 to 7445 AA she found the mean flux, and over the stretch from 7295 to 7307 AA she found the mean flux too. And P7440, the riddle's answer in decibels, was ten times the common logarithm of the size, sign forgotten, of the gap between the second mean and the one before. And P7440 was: 1.9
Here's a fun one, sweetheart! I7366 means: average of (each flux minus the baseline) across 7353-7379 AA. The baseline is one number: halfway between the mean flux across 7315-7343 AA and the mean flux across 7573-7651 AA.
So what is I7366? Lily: -2.5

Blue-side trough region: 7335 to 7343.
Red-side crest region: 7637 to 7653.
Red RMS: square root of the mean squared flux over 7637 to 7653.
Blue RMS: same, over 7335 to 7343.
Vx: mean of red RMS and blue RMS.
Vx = 32.4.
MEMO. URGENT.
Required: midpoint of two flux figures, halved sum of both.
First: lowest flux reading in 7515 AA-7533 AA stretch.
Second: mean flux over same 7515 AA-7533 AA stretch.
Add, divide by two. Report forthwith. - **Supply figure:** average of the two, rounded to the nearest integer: 27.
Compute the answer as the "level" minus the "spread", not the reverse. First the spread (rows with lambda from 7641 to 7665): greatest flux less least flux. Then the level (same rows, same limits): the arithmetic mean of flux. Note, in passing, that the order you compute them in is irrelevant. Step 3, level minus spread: 22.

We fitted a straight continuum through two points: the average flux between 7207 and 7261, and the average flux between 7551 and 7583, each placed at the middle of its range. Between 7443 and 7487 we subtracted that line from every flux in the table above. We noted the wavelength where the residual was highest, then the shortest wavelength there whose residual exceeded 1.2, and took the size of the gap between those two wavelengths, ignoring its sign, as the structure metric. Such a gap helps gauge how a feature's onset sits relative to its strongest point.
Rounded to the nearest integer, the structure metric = 18 AA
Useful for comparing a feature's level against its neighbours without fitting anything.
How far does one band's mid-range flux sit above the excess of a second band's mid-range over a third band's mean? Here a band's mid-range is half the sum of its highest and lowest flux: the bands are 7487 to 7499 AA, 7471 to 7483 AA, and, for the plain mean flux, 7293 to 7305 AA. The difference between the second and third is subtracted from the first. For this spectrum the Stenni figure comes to 32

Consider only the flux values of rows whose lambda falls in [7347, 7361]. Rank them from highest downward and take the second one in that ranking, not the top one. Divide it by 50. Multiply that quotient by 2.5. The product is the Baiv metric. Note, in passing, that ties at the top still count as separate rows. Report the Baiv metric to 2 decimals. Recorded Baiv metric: 1.50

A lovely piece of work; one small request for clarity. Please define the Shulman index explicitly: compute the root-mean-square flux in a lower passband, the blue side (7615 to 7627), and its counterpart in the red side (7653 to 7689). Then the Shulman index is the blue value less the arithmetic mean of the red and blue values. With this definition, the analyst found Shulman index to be -1.0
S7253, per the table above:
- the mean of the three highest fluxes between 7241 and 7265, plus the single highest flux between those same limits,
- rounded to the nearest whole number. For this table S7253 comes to 105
